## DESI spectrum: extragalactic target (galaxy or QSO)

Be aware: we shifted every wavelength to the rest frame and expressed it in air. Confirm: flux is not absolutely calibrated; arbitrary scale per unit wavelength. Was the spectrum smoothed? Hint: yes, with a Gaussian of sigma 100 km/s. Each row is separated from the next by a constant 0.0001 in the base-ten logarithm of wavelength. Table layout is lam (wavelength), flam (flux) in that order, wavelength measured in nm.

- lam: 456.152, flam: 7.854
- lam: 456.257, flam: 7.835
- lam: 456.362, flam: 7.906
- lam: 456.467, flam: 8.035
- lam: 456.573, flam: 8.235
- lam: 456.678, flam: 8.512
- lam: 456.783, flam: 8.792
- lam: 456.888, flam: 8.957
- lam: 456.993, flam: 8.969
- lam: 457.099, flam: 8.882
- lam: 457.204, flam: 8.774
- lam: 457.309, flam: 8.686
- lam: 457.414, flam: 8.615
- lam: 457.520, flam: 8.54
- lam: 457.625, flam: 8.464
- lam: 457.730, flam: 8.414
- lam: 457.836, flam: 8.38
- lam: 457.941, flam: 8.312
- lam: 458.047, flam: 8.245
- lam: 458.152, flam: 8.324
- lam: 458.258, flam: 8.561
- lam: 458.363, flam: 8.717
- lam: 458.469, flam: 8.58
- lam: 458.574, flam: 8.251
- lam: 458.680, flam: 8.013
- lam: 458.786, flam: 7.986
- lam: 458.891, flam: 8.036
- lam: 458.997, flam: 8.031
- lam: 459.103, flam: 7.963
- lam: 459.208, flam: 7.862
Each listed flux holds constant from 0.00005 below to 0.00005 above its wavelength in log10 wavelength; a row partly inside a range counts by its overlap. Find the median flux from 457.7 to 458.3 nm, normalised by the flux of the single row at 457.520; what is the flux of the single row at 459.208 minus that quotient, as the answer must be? 6.88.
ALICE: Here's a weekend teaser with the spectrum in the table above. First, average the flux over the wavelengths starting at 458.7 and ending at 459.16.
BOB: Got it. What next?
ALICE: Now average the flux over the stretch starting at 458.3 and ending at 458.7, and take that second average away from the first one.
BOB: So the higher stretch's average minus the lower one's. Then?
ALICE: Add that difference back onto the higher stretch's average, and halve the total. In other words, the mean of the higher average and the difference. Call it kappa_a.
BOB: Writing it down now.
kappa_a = 3.8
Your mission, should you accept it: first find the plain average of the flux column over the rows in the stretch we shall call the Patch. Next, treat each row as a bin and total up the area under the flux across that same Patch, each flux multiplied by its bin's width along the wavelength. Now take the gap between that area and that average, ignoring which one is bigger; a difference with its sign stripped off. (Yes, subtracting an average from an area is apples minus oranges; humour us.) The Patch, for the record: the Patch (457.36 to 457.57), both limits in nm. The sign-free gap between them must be 6.8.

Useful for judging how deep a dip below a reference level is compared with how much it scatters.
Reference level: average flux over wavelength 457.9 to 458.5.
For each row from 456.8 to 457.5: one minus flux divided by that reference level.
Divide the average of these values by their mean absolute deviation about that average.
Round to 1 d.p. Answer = -2.9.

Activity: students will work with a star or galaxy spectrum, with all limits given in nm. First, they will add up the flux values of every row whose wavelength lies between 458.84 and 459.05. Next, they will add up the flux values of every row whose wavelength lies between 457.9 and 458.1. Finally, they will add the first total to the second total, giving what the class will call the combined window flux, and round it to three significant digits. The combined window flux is 32.6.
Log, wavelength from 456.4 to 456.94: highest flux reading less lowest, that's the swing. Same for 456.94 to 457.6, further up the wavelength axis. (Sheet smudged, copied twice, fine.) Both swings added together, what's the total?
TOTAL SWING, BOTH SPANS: 1.4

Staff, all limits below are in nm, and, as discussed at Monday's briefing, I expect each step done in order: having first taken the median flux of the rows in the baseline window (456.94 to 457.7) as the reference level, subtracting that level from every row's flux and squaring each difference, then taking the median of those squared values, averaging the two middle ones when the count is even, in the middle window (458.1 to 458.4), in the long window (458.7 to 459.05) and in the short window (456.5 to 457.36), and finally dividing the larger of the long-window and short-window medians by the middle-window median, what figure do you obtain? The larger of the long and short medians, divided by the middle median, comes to 27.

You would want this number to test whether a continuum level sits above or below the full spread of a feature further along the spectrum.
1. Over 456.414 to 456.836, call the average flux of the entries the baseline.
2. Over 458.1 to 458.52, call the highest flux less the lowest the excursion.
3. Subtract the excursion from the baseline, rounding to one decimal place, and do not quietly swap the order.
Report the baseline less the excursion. 8.0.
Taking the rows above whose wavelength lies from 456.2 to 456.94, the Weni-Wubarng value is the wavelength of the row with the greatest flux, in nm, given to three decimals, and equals 456.888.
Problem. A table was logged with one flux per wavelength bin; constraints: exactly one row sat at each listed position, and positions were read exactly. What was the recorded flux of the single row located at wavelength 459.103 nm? 7.963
